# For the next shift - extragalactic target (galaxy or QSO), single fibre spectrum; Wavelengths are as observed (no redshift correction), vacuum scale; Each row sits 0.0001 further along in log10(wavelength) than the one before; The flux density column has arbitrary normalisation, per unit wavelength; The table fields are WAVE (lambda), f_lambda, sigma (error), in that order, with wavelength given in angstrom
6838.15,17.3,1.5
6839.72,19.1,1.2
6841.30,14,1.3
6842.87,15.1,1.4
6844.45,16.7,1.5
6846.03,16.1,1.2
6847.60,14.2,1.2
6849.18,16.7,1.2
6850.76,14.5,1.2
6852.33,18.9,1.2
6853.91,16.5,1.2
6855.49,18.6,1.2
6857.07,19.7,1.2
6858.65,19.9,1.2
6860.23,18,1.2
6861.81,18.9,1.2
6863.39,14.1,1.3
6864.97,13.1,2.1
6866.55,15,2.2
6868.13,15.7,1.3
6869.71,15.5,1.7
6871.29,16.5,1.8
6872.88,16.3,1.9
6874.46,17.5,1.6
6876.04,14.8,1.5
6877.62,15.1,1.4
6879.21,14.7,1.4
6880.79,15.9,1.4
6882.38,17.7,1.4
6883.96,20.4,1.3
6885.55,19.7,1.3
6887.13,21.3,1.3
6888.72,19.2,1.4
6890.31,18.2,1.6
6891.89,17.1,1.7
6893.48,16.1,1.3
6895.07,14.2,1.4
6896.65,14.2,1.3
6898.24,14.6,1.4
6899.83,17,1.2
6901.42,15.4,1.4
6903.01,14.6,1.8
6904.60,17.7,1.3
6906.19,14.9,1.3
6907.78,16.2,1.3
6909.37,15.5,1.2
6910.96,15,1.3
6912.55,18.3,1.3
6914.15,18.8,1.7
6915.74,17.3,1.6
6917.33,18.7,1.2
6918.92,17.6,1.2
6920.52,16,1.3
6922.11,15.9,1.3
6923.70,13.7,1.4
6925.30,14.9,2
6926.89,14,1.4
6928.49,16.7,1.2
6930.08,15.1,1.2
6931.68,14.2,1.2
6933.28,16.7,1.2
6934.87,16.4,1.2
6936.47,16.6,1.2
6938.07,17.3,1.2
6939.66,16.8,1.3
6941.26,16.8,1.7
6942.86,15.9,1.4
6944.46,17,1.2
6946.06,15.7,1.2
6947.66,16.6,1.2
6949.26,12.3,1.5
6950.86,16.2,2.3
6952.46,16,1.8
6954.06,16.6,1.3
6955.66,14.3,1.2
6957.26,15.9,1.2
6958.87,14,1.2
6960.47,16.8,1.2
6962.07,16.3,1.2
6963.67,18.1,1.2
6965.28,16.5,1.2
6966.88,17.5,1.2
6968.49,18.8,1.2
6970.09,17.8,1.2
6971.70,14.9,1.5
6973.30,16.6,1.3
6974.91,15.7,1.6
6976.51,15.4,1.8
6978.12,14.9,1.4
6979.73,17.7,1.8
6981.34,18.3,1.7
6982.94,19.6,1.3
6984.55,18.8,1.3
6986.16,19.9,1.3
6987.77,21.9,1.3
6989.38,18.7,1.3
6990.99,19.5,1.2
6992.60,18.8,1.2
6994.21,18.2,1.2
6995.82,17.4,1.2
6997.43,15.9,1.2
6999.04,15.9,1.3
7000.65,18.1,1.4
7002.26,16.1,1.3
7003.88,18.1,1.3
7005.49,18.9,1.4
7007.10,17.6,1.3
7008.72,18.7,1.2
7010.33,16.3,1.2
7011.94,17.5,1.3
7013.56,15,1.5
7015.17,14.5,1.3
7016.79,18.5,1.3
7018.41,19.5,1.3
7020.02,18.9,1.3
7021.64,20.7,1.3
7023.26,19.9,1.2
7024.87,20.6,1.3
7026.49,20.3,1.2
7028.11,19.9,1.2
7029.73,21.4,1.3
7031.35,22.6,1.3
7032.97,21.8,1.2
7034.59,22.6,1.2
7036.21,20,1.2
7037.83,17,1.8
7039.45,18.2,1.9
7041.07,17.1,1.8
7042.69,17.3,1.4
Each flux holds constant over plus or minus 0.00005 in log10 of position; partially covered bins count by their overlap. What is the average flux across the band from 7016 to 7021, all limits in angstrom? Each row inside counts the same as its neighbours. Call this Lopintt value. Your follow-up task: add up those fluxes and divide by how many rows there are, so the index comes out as 19.0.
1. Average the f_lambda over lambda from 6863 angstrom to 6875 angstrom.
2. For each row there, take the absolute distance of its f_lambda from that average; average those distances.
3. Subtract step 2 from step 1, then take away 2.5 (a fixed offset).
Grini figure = 11.9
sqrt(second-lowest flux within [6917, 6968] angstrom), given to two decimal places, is 3.70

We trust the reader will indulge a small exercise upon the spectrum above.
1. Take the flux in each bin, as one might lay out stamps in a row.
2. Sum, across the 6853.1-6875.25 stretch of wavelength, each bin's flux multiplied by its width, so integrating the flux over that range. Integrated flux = 372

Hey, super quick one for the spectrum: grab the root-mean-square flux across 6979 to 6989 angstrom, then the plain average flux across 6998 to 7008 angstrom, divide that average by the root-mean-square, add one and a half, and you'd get 2.40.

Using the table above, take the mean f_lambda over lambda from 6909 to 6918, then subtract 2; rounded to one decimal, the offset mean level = 15.3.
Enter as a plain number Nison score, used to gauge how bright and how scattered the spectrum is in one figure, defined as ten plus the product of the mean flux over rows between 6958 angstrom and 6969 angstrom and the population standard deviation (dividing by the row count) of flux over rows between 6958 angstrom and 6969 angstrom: 34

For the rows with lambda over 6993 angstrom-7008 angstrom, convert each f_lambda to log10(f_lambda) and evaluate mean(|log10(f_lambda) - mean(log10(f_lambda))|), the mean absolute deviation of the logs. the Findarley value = 0.0236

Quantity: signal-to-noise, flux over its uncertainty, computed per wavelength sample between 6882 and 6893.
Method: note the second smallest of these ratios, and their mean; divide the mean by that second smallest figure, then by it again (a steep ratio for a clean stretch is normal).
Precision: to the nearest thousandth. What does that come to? 0.105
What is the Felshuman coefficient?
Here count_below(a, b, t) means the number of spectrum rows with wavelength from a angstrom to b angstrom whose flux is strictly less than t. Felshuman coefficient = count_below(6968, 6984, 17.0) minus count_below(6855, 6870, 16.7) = 0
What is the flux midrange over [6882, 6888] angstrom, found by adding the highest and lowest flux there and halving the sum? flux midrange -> 19.5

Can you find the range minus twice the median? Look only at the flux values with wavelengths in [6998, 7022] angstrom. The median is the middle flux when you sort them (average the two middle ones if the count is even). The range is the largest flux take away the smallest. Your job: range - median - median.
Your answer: -30.0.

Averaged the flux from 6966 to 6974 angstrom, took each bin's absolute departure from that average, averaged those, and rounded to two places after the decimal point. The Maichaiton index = 1.10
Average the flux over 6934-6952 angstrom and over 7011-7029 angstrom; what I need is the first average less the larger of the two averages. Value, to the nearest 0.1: -2.5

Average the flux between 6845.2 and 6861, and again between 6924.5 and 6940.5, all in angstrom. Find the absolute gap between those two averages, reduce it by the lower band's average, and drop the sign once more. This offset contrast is 15.9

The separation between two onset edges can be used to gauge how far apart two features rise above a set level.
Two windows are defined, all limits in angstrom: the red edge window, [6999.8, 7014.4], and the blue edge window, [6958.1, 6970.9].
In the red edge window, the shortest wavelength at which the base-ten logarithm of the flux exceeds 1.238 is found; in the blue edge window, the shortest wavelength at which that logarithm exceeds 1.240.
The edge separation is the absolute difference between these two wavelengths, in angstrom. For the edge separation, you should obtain 37.0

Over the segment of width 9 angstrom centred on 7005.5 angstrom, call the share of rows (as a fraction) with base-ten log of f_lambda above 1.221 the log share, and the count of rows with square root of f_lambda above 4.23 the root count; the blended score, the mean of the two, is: 1.9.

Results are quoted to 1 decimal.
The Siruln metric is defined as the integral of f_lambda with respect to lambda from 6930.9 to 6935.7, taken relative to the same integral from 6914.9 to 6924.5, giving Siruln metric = 0.5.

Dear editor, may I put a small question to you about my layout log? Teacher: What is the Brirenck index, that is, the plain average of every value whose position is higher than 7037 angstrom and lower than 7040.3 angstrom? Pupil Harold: 17.6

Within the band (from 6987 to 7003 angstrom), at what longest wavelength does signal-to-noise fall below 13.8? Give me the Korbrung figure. 7002.26 angstrom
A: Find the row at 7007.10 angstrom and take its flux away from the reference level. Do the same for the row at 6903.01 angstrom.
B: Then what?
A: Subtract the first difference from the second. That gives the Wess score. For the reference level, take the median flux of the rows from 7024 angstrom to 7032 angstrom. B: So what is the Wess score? 3.0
